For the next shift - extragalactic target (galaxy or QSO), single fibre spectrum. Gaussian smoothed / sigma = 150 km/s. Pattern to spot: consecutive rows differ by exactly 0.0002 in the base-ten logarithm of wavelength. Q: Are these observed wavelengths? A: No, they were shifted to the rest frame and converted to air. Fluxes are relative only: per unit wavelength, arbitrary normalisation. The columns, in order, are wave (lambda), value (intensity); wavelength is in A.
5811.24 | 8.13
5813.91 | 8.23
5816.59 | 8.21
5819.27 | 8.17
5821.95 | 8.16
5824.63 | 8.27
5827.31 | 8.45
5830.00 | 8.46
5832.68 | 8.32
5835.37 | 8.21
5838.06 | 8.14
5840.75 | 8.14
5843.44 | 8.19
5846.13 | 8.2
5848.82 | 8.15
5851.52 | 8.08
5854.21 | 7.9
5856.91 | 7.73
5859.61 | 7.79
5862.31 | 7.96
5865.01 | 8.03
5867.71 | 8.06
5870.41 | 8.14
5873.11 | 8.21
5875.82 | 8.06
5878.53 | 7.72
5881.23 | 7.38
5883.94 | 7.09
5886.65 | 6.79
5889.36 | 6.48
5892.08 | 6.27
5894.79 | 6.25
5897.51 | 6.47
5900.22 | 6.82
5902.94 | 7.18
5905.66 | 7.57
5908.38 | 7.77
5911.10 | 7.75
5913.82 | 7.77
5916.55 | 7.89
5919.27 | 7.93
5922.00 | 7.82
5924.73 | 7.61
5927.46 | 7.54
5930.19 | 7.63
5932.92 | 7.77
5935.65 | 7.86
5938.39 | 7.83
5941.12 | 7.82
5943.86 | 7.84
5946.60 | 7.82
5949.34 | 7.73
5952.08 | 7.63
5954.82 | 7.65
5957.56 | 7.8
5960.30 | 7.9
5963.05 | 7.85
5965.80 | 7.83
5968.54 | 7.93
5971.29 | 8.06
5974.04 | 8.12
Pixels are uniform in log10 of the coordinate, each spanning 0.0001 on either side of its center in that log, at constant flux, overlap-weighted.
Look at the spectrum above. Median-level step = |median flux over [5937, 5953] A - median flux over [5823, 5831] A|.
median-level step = 0.63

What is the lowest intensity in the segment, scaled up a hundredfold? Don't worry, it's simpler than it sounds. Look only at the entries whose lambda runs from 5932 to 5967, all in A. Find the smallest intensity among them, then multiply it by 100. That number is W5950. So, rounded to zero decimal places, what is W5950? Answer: 763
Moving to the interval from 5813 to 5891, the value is 648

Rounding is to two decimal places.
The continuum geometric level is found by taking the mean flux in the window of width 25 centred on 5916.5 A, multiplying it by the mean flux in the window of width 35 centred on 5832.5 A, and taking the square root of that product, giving 7.98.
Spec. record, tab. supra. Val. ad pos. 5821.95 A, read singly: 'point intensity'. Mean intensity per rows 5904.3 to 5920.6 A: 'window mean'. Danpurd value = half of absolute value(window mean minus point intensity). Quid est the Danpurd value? 0.19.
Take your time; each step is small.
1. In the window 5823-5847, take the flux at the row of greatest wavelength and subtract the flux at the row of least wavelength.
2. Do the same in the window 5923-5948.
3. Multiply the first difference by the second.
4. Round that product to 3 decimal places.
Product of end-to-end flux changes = -0.015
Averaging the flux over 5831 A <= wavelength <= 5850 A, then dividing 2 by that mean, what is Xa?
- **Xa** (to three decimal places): 0.244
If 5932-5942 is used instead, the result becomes 0.256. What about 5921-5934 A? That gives 0.261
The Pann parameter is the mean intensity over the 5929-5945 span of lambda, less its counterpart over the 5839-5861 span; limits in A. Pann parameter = -0.23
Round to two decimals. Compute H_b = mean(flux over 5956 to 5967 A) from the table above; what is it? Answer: 7.84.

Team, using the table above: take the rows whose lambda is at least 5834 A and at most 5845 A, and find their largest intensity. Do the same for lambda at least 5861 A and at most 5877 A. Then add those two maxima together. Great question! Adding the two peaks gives 16.4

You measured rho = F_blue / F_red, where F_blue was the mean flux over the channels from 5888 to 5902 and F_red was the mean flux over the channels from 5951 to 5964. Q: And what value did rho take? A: 0.83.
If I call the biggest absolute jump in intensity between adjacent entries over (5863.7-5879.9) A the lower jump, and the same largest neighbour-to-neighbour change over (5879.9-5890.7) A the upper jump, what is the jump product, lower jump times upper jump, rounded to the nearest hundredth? 0.11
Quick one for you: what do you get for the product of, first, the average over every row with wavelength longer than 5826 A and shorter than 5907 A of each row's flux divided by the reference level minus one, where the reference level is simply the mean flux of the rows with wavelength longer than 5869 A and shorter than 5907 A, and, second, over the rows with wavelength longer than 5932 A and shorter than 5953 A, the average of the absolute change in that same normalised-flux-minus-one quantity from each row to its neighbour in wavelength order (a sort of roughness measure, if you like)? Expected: 0.0005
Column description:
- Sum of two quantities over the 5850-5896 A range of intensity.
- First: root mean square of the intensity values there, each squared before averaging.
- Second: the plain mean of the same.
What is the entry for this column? 15.1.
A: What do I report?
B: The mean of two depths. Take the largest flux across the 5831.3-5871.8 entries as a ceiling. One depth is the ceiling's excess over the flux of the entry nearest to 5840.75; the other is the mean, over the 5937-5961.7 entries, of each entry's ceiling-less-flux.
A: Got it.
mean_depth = 0.36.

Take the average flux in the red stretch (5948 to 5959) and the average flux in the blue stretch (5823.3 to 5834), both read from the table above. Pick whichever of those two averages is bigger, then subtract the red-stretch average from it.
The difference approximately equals 0.67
